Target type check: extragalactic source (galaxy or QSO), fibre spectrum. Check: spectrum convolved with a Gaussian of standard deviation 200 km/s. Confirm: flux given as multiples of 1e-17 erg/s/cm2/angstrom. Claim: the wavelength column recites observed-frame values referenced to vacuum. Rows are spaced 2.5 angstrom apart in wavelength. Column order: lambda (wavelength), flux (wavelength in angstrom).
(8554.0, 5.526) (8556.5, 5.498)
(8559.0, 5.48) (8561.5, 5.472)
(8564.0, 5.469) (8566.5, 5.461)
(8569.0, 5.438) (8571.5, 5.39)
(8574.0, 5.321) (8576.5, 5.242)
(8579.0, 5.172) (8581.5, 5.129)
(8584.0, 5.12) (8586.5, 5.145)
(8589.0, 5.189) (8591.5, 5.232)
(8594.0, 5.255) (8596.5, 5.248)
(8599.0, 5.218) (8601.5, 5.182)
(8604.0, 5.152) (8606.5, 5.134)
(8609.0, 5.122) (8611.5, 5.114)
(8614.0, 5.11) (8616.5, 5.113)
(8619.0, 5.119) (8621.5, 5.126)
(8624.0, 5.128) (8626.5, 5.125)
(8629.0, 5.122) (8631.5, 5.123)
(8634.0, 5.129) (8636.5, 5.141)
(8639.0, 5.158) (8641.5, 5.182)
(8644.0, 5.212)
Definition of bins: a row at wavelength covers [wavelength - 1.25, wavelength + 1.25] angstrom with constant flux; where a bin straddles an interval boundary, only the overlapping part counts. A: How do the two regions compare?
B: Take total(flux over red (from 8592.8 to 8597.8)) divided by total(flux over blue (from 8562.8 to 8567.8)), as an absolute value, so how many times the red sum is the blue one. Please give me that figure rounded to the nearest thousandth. 0.961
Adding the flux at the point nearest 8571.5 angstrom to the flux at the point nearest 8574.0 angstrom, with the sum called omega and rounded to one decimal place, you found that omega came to 10.7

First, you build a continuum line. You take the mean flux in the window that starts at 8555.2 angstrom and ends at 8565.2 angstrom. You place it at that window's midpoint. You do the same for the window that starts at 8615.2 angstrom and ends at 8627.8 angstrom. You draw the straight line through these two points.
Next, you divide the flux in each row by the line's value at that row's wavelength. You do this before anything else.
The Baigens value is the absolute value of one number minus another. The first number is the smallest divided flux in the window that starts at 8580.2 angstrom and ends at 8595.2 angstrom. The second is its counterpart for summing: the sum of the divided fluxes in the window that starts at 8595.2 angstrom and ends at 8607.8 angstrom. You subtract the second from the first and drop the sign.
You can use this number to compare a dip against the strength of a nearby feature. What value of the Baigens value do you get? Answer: 4.0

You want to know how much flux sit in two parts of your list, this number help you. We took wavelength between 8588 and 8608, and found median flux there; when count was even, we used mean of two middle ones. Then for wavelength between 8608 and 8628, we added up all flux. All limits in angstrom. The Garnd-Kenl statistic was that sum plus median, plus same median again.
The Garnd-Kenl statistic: 51.4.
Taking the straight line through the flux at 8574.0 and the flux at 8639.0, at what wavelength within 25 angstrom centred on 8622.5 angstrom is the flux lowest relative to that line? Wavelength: 8611.5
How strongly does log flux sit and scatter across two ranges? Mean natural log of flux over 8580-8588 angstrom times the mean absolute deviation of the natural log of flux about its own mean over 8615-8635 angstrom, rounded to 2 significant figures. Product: 0.0012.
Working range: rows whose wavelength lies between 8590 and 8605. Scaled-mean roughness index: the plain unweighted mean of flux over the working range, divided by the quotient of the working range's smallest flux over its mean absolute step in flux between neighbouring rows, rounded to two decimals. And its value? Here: 0.03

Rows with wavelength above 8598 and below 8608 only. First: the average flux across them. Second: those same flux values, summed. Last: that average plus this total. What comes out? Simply 25.9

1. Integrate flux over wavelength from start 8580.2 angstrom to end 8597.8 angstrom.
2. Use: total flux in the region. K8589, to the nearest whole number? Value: 91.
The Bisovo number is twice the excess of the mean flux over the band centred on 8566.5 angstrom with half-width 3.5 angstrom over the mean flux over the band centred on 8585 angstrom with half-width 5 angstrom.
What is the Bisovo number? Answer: 0.62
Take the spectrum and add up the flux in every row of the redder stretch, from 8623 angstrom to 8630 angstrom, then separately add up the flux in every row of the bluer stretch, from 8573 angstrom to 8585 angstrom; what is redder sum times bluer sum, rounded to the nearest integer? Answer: 400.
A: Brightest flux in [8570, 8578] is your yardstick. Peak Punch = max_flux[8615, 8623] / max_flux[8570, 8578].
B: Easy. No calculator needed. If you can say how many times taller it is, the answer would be 0.951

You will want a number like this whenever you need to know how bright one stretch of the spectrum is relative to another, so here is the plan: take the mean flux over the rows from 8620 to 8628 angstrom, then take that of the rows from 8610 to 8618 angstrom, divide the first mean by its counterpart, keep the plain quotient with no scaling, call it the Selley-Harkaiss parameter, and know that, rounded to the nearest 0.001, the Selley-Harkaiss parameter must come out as 1.003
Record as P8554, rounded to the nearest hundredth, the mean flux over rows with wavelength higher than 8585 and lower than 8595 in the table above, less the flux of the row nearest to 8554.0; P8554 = -0.32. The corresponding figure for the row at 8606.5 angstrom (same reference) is 0.07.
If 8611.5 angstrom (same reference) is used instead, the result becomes 0.09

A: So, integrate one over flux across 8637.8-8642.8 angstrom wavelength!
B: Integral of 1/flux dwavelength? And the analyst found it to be 0.967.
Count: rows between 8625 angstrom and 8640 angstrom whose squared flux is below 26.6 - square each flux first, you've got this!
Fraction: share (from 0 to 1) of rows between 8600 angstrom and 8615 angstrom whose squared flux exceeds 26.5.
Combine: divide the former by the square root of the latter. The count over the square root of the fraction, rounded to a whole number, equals 9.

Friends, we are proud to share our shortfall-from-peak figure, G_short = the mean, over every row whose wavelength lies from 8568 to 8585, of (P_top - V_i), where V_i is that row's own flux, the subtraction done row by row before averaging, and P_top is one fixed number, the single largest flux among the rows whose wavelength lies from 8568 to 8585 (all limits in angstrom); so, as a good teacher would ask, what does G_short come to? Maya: 0.18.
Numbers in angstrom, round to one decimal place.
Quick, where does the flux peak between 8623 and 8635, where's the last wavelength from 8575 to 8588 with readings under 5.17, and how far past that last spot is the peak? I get 47.5 angstrom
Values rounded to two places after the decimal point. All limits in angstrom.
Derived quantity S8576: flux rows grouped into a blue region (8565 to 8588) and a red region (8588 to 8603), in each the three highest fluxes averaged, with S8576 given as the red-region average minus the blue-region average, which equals -0.18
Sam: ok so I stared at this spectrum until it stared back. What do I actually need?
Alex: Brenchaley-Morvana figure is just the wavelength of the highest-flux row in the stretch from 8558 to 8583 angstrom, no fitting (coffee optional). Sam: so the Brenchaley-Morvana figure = 8559.0 angstrom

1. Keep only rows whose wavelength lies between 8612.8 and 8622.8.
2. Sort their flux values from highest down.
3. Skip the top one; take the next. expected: 5.119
